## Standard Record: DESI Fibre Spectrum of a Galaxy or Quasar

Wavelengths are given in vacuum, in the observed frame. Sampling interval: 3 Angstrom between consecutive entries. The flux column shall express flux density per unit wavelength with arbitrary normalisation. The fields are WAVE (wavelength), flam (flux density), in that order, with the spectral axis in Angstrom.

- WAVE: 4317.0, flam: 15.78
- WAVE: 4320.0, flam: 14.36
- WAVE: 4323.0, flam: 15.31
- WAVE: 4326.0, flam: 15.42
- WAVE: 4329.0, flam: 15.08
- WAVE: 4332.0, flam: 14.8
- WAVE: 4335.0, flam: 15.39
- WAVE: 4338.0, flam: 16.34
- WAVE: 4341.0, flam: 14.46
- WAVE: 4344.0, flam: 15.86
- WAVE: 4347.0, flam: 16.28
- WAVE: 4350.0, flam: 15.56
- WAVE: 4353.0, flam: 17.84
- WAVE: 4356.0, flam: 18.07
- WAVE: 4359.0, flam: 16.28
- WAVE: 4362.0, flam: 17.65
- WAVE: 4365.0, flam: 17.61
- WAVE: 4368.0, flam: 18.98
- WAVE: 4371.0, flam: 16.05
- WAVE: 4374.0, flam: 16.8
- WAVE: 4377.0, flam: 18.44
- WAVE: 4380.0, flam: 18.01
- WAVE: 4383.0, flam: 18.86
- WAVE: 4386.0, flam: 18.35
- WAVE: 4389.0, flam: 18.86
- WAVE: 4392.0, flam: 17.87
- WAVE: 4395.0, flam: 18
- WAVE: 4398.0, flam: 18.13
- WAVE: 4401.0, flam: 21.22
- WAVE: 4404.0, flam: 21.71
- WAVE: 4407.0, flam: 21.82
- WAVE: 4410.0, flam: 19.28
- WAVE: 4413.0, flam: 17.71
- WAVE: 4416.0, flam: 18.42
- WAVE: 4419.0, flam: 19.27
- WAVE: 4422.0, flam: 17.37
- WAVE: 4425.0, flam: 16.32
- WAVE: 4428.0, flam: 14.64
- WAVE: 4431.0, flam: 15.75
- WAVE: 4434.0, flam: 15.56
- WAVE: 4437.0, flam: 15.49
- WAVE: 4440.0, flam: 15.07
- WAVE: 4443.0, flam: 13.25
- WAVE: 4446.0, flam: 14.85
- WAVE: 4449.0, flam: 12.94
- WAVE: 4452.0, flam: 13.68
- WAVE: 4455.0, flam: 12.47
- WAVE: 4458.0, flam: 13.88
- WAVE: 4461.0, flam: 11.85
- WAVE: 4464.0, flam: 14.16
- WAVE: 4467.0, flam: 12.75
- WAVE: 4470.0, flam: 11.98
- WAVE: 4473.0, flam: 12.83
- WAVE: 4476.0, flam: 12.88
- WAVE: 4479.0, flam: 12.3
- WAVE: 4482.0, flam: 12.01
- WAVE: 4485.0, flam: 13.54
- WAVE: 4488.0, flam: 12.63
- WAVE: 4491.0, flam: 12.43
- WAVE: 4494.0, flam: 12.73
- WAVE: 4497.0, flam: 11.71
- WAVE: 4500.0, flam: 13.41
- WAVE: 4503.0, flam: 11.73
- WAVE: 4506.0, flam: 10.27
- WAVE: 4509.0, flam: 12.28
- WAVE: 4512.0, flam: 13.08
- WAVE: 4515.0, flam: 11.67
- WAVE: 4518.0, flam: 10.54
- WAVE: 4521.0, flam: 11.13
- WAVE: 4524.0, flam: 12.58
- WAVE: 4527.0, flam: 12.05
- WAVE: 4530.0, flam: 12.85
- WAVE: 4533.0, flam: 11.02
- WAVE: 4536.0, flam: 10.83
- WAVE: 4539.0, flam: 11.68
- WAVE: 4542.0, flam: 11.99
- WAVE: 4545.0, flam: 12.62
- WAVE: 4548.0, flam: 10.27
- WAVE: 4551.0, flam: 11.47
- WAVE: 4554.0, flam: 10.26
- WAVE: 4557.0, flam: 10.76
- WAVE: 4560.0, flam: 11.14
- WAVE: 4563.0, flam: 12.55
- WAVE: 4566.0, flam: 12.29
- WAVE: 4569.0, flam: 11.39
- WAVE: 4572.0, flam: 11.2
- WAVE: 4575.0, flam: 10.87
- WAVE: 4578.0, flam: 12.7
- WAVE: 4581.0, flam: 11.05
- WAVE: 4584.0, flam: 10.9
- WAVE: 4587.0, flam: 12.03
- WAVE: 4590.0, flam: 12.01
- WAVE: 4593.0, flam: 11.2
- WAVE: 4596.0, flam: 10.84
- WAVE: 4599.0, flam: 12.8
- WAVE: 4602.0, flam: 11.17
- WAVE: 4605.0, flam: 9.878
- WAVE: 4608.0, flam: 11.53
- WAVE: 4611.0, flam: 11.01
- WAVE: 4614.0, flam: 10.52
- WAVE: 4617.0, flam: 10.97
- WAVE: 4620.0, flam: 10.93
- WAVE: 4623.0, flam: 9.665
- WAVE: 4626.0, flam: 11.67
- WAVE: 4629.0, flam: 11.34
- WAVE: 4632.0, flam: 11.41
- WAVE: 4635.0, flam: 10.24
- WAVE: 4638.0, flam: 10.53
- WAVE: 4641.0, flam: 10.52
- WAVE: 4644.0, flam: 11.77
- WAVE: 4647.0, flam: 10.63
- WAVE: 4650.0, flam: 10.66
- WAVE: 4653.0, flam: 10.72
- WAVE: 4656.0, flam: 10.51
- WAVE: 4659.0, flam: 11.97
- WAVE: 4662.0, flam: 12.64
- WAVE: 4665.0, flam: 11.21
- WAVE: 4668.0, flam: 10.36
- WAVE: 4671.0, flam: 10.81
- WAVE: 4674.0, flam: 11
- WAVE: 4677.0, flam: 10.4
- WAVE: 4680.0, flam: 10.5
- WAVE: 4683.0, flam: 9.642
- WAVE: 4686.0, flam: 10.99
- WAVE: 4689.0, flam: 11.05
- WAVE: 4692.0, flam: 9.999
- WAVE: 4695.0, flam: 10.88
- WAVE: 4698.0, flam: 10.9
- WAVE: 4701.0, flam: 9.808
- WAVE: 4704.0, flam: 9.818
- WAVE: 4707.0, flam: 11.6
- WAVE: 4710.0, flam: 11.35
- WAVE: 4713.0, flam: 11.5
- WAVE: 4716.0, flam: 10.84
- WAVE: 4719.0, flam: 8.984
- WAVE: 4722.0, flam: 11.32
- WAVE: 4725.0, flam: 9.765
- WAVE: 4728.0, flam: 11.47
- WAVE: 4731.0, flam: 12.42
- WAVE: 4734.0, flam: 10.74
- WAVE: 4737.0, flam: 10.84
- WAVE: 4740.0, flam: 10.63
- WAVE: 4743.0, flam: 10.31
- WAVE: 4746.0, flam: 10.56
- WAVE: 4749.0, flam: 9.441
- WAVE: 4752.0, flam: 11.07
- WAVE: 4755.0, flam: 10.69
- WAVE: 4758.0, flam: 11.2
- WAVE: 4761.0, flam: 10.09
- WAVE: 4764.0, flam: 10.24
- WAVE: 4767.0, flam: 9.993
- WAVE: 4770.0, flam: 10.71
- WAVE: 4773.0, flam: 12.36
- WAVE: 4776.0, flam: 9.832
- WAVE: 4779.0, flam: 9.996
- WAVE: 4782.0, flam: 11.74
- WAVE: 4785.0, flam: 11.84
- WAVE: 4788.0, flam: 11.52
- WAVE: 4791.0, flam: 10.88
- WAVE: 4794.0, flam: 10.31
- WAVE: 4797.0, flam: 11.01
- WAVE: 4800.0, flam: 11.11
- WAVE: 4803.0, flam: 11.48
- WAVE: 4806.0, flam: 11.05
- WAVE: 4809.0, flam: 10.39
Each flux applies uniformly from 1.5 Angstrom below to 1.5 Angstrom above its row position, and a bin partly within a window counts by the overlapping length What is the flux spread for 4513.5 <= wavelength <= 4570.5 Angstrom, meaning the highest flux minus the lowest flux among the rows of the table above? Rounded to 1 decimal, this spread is 2.6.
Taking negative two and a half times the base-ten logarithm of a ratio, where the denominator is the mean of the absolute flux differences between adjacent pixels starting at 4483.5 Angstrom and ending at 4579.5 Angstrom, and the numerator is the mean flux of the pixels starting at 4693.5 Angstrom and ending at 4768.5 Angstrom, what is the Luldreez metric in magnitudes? -2.592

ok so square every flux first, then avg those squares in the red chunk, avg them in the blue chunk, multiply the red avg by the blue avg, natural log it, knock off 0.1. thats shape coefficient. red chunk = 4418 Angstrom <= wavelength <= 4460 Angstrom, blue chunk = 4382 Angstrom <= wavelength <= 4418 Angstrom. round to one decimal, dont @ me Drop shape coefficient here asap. 11.2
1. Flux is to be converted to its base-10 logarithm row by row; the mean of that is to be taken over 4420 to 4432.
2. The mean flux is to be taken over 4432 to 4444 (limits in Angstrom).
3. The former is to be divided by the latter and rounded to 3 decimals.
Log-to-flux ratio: 0.081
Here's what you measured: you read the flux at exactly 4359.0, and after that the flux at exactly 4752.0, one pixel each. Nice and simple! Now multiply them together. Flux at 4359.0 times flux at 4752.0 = 180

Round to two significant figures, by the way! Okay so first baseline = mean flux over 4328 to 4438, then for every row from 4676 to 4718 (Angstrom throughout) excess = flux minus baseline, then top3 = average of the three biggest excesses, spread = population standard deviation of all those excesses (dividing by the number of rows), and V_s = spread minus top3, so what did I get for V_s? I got 6.6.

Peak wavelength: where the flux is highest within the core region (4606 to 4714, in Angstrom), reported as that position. 4662.0 Angstrom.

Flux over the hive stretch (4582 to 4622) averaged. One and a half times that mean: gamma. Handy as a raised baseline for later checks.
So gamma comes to 16.8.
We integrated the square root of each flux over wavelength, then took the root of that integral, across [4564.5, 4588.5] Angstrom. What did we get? 9.03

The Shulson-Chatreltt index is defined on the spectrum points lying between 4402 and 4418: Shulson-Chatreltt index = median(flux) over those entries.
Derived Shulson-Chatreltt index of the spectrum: 19.3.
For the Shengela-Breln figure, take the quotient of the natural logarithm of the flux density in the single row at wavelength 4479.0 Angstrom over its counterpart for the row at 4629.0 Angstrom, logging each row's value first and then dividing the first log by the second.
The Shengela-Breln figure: 1.03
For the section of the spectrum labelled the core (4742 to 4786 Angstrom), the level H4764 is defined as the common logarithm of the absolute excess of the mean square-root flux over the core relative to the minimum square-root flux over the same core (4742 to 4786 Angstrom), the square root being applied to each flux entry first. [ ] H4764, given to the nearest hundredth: -0.72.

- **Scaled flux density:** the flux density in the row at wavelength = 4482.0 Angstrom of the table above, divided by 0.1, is 120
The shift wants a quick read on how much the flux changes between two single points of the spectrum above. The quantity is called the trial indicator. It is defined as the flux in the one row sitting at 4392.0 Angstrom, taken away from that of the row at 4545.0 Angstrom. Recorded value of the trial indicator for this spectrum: -5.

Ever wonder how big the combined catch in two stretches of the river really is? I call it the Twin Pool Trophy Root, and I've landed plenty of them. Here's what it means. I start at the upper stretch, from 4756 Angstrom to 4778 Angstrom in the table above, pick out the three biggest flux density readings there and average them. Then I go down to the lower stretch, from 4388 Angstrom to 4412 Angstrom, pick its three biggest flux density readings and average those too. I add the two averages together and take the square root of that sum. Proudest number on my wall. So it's 5.7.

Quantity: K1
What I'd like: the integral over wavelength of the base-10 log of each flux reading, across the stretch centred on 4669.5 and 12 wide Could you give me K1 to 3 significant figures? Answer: 12.4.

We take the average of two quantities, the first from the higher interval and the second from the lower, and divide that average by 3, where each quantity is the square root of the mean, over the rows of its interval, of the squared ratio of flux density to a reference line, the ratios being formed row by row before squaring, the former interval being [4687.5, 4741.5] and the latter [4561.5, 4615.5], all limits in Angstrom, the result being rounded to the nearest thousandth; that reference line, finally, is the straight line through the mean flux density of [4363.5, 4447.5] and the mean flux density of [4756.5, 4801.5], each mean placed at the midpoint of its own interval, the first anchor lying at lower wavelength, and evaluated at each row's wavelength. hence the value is 0.283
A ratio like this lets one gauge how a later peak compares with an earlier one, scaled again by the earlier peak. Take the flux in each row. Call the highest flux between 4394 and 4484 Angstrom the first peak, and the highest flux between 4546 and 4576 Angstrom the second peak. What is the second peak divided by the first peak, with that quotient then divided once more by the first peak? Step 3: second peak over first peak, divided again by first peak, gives 0.026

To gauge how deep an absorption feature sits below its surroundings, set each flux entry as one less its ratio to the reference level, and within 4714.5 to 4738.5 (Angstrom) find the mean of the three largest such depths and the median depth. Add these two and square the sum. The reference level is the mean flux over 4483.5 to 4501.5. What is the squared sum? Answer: 0.143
